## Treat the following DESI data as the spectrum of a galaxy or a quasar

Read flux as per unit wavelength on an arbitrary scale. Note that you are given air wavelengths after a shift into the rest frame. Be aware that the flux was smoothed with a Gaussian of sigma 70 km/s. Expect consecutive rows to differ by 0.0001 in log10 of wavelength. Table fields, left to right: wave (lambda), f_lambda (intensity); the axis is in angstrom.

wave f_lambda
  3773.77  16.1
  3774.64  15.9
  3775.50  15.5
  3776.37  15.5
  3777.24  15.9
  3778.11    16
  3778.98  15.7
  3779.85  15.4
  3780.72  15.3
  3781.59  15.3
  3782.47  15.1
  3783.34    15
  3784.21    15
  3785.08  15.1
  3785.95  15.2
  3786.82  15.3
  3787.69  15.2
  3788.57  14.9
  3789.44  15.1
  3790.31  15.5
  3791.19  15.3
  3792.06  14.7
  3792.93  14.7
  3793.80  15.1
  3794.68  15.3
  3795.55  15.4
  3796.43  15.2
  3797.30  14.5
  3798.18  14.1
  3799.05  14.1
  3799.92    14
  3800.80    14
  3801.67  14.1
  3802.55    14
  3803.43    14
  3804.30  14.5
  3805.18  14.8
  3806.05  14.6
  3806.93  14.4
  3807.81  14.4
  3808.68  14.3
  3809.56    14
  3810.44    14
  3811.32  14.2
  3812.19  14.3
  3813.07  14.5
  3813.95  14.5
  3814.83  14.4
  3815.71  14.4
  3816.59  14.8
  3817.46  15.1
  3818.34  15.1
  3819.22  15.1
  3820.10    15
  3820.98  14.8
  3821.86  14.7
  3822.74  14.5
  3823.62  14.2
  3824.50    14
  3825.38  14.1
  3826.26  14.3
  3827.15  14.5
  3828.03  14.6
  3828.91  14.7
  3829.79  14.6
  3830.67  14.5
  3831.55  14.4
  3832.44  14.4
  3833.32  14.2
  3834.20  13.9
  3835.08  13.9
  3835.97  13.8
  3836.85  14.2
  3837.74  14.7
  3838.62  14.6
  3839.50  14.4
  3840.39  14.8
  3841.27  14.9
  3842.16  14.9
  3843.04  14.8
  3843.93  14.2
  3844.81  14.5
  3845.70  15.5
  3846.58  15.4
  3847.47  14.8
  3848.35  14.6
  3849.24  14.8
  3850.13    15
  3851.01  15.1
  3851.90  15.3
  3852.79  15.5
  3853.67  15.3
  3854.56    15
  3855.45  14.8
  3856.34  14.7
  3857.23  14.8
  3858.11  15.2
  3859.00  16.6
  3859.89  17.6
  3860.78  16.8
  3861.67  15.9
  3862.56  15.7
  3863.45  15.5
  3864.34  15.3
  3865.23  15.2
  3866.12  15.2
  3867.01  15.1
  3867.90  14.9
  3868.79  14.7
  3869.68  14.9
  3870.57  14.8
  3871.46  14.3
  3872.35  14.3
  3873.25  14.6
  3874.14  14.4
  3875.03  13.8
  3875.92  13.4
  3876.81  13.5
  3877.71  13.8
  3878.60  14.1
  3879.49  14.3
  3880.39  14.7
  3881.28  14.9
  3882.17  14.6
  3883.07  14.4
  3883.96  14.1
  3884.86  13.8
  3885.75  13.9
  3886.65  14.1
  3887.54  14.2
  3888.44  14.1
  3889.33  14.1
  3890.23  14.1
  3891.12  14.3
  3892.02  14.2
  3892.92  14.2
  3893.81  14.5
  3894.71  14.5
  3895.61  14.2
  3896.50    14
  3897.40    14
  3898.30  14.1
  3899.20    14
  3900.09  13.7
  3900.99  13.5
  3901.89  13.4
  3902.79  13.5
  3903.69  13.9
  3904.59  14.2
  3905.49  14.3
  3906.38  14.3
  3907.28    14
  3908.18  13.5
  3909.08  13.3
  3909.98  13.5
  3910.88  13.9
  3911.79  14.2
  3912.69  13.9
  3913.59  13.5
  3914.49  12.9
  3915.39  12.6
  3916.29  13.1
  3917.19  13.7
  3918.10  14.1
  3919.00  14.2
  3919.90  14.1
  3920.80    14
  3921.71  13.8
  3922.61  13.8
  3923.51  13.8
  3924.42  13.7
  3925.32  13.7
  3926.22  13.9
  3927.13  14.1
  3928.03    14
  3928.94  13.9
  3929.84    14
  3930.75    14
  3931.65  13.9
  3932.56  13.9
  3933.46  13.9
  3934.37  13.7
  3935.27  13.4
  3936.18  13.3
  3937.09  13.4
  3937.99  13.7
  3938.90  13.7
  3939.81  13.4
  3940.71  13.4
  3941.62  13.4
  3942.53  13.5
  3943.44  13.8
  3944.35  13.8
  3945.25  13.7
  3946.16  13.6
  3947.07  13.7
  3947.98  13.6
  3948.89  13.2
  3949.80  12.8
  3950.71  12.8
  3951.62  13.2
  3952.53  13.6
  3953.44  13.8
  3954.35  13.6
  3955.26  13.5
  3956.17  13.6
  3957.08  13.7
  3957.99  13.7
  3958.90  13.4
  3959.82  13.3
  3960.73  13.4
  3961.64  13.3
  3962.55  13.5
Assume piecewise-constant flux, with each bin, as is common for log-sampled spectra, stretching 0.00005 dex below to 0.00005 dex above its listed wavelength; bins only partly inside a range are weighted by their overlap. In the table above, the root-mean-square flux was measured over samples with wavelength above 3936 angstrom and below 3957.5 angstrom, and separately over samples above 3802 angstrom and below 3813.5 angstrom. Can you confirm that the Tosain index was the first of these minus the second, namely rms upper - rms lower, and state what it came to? -0.8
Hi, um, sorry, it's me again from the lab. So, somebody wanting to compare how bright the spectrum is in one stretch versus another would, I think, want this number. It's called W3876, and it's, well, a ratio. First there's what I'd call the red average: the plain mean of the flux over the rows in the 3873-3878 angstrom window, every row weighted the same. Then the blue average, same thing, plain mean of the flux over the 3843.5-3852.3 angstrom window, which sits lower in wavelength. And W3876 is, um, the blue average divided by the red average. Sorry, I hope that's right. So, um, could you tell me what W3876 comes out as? 1.07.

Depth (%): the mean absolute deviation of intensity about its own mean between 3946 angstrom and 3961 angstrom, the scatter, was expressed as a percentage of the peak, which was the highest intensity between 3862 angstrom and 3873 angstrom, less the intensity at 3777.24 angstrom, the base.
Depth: -117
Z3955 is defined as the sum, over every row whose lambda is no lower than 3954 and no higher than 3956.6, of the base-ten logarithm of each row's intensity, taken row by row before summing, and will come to 3.40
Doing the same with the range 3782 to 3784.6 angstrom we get 3.53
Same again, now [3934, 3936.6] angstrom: 3.39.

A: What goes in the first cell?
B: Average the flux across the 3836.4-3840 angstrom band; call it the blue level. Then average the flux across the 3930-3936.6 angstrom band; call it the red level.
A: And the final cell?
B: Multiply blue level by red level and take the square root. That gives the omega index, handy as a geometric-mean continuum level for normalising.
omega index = 14.1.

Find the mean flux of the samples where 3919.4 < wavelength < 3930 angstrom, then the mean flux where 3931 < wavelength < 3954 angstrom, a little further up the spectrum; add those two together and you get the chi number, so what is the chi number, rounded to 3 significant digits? 27.4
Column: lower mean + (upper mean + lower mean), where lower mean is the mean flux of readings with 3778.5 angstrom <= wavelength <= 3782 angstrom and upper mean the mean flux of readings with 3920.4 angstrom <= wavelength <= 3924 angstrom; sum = 44.7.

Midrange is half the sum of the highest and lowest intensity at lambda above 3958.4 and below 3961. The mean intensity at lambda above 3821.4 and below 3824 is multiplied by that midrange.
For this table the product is 193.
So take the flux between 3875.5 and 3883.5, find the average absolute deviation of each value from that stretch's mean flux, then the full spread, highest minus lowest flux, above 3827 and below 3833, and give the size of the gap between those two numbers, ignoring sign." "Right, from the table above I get 0.13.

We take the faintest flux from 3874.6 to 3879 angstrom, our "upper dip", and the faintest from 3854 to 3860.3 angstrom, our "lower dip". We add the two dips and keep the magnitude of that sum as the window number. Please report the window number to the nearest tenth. 28.1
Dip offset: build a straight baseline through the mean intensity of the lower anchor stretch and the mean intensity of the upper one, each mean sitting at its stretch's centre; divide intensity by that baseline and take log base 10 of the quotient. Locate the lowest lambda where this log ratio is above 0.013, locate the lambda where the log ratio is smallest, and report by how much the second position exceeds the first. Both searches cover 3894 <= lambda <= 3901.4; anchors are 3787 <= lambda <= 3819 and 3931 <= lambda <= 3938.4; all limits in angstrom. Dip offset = 6.3 angstrom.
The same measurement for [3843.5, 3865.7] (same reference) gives -1.8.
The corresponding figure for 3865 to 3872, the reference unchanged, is 6.2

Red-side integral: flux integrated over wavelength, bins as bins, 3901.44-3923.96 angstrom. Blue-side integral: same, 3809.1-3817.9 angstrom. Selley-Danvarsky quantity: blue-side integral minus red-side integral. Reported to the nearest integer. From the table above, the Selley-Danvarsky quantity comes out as -183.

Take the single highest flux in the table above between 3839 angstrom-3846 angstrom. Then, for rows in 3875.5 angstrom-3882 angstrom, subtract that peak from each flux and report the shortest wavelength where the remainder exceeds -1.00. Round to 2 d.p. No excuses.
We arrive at 3880.39 angstrom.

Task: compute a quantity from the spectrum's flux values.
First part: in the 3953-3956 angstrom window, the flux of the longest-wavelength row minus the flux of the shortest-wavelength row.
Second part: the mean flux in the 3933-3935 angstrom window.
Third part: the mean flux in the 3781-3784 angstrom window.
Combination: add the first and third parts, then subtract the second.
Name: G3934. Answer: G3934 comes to 1.0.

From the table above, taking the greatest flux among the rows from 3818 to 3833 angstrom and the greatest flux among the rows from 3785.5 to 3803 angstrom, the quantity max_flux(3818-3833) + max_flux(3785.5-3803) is 30.6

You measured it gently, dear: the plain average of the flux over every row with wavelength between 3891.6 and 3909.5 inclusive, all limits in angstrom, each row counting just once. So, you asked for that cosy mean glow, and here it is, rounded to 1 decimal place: 14.0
